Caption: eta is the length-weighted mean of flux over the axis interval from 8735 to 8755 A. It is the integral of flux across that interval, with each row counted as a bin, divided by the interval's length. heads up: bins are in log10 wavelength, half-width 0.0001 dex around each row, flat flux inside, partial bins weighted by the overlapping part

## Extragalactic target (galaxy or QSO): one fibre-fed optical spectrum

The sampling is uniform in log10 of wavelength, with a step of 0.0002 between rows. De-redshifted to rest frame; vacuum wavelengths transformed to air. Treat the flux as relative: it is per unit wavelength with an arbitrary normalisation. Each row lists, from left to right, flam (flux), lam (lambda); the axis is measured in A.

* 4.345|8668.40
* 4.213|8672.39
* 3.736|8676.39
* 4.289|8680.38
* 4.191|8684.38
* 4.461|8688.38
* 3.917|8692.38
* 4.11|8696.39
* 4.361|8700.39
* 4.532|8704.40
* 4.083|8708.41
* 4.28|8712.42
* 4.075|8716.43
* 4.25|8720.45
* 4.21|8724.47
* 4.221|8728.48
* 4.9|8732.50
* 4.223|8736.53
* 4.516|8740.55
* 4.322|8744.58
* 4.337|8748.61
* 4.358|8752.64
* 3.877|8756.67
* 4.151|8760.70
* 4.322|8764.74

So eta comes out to 4.35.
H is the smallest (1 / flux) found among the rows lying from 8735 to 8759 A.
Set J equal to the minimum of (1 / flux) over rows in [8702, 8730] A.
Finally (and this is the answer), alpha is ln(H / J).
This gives 0.00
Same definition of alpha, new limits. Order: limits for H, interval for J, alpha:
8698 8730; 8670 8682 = -0.06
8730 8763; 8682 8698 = -0.09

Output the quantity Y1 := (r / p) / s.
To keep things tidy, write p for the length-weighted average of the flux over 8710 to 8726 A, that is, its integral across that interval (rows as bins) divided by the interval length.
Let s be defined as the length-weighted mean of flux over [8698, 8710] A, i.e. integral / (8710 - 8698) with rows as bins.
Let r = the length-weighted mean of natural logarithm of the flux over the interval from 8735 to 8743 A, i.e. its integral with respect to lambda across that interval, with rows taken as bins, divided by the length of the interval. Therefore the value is 0.0812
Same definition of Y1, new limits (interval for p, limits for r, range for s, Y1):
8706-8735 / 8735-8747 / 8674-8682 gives 0.0855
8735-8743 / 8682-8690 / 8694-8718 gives 0.0788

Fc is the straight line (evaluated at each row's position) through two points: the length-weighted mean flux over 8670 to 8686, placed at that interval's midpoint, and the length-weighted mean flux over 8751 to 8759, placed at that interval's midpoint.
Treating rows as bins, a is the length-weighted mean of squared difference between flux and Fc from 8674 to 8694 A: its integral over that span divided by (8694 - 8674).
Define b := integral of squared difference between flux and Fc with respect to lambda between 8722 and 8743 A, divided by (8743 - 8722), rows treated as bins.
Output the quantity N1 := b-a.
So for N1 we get 0.092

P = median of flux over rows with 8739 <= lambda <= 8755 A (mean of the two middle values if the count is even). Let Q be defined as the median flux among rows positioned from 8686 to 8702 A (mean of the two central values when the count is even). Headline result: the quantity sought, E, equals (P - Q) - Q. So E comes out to -4.12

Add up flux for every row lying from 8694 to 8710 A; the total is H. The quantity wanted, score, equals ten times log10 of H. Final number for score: 12.3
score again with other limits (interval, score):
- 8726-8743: 12.5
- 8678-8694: 12.3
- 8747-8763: 12.2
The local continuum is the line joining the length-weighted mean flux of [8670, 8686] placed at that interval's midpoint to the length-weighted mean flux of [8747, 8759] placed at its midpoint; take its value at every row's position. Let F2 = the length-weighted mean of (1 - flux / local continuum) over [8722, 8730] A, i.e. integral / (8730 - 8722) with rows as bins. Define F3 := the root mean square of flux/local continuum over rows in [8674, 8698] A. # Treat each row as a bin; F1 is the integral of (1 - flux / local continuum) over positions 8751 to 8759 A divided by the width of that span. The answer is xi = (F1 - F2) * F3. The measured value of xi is 0.033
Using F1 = 0.019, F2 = -0.014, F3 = 1.00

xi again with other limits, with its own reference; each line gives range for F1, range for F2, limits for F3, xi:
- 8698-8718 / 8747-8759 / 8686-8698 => -0.031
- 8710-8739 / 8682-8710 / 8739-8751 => -0.010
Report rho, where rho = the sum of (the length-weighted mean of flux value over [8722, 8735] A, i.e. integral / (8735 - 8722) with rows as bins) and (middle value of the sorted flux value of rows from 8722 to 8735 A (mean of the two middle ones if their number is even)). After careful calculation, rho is 8.6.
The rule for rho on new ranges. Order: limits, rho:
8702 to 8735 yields 8.6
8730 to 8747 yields 8.9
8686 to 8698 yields 8.3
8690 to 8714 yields 8.4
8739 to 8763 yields 8.6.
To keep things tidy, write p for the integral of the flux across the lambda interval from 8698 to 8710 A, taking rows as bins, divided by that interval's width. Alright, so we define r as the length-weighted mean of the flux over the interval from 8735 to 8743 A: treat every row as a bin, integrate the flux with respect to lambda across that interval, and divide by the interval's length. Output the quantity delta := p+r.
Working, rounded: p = 4.33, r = 4.38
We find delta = 8.70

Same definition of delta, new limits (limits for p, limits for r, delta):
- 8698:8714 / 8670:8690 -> 8.49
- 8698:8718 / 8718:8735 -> 8.65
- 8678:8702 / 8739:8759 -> 8.49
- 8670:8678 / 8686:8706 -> 8.27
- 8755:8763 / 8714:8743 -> 8.37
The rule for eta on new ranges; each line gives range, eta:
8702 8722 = 4.25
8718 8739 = 4.36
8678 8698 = 4.19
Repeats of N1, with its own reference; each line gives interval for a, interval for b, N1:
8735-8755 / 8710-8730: -0.054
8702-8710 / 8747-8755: -0.036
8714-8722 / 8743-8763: 0.032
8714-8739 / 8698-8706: -0.002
